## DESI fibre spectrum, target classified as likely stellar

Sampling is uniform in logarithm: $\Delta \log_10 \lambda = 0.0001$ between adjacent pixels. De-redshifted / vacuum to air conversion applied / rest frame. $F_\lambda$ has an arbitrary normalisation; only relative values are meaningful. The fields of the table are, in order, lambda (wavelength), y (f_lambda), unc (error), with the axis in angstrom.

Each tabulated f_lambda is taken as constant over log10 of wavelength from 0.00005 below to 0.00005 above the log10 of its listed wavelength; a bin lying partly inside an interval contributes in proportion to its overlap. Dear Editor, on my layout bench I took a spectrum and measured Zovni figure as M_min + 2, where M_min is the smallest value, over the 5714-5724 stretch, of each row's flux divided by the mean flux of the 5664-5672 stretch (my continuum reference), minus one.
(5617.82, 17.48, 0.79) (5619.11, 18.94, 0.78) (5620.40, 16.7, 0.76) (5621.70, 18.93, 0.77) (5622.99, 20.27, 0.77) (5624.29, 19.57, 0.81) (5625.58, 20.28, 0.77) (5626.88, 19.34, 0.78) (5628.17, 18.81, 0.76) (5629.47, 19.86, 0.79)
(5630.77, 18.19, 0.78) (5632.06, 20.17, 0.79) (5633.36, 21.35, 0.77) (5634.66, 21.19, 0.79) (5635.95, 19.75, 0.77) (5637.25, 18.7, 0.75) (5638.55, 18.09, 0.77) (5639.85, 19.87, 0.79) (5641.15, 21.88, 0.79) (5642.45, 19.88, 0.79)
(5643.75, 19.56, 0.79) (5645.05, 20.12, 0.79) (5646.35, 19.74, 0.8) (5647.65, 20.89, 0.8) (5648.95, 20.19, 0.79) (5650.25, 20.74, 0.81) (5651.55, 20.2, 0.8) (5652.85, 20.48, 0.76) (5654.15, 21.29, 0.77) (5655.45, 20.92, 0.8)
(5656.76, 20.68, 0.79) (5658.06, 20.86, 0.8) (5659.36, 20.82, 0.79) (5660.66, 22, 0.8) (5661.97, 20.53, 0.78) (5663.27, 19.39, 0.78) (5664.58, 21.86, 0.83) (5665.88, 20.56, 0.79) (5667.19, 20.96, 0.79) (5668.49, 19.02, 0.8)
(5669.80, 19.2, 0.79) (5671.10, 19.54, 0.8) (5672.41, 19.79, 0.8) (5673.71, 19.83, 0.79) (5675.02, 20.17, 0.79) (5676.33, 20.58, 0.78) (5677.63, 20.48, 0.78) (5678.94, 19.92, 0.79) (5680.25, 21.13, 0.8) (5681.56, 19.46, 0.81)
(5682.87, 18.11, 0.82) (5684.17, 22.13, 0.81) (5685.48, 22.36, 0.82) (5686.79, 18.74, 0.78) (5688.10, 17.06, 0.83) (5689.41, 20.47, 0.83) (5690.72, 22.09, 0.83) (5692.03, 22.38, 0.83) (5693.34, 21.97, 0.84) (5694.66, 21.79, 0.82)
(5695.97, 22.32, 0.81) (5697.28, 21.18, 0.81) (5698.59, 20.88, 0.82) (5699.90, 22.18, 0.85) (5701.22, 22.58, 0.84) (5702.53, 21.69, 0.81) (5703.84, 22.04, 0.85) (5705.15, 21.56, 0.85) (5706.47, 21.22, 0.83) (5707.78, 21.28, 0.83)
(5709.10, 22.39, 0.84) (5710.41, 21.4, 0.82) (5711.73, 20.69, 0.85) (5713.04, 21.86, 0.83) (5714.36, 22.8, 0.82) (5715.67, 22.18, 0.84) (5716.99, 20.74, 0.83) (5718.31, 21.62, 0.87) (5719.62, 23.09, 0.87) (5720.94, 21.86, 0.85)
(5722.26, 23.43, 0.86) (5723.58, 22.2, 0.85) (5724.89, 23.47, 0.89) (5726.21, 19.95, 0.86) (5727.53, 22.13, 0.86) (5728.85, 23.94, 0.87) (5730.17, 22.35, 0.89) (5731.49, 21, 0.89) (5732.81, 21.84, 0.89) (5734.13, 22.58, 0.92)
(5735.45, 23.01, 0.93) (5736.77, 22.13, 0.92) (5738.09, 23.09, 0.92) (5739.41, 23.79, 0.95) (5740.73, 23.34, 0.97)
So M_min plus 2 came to 2.03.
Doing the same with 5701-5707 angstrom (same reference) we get 2.05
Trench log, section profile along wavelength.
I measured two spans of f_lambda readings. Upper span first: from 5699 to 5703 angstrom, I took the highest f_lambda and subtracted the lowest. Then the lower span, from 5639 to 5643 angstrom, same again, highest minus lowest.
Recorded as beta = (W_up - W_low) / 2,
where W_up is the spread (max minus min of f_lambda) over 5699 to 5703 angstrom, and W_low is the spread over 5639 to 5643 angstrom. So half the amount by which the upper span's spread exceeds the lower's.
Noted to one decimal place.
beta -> -0.6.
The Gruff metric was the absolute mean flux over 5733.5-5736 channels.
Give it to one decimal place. 22.8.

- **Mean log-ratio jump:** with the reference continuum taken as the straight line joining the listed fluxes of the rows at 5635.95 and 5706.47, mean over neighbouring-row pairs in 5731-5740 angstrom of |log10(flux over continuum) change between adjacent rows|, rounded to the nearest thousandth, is 0.014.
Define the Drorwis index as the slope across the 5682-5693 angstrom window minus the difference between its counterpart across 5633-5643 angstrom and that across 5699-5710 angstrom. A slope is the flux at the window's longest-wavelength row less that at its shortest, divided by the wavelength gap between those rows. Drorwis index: 0.7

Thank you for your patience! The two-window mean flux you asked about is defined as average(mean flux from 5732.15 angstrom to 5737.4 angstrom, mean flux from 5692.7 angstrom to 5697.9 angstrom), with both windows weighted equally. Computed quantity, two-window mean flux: 22.1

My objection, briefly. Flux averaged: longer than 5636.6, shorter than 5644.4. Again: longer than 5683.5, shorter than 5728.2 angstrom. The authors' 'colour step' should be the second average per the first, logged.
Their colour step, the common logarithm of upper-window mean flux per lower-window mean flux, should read 0.042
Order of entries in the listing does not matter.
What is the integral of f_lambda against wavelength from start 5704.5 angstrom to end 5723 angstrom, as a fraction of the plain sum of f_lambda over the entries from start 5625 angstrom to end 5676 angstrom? 0.51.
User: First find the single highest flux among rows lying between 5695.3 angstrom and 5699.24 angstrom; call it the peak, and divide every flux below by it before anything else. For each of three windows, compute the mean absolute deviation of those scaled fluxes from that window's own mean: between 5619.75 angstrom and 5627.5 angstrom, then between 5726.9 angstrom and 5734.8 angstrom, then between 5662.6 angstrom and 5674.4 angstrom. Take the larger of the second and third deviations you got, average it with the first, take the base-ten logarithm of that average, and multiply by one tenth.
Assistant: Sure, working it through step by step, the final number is -0.143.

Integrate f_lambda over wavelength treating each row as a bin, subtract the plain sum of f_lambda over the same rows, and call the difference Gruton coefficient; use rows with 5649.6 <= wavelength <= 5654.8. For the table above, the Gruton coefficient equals 24.9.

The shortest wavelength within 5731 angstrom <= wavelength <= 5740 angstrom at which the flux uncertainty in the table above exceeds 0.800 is 5731.49 angstrom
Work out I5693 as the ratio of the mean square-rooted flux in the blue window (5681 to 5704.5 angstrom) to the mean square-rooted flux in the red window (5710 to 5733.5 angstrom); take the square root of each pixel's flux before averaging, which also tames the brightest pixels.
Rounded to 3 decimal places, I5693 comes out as 0.978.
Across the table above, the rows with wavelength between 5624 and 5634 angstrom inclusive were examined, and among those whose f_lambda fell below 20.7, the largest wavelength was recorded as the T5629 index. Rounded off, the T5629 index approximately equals 5632.06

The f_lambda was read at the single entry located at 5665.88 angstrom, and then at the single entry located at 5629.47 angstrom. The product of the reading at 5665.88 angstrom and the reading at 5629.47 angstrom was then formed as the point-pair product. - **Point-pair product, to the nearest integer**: 408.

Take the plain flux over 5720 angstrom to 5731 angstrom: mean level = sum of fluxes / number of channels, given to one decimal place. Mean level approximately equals 22.4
